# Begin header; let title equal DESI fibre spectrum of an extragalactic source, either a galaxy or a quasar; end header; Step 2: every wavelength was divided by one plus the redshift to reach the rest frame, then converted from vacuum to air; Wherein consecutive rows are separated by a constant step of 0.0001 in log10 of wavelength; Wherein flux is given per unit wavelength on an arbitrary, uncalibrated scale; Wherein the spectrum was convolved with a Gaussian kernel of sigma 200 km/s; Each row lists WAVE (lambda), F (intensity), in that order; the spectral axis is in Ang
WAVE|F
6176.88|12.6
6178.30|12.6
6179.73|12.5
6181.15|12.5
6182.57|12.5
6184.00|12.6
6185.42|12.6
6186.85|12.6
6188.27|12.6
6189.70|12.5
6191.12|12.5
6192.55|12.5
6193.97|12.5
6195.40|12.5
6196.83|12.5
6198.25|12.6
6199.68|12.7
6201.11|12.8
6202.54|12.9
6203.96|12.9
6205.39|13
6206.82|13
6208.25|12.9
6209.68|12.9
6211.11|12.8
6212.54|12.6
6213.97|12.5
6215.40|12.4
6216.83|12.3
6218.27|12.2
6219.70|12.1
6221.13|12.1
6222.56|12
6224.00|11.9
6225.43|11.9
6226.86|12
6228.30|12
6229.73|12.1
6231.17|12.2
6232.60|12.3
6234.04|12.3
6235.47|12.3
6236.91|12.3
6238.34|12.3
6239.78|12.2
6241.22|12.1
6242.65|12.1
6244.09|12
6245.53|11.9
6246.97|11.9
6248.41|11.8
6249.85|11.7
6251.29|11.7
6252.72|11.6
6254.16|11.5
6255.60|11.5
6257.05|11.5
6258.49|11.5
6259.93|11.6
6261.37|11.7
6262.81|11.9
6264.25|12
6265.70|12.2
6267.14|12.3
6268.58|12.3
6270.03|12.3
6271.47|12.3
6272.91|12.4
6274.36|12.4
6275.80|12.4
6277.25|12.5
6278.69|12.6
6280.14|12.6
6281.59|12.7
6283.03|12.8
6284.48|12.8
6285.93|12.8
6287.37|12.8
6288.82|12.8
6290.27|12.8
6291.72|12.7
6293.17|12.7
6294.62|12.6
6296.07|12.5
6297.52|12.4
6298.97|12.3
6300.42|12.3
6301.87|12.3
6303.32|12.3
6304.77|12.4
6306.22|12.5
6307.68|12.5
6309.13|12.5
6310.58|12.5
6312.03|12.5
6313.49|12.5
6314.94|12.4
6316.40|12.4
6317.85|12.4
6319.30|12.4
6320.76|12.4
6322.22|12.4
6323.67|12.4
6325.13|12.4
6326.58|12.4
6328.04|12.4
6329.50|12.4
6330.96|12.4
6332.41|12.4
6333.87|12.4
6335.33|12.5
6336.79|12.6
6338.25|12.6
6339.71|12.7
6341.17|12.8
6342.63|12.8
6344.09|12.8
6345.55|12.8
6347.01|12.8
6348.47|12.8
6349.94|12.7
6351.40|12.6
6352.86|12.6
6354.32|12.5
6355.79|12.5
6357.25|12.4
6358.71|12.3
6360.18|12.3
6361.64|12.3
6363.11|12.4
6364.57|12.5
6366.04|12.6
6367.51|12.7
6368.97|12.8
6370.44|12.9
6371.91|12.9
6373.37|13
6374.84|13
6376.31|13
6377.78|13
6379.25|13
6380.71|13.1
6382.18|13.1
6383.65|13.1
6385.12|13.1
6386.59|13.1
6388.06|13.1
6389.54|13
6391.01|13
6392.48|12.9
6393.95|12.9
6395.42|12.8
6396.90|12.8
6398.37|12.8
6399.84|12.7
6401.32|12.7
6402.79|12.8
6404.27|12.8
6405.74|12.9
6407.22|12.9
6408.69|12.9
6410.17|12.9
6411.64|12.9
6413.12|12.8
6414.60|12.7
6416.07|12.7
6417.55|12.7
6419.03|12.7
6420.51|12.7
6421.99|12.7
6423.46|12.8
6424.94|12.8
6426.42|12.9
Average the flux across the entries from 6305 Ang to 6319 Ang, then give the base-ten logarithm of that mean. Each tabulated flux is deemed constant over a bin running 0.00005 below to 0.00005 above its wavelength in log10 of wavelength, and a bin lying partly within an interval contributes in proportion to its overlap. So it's 1.096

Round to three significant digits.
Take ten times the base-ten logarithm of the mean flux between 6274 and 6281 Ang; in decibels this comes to 11.0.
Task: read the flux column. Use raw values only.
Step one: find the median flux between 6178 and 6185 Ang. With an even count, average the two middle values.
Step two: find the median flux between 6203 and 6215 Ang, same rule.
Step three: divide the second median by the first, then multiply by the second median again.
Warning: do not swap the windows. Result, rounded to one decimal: 13.3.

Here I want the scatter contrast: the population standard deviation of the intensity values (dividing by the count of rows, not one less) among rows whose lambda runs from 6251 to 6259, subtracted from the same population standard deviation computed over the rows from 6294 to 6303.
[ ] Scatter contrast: 0.039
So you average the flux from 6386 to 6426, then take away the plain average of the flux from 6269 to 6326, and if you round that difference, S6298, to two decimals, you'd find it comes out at 0.33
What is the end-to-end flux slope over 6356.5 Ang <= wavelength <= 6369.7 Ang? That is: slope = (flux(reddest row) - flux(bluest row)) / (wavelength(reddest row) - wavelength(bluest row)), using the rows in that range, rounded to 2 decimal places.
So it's 0.03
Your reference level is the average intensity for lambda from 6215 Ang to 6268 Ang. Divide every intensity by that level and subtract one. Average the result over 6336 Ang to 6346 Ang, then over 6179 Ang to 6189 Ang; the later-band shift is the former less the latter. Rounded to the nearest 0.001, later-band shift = 0.014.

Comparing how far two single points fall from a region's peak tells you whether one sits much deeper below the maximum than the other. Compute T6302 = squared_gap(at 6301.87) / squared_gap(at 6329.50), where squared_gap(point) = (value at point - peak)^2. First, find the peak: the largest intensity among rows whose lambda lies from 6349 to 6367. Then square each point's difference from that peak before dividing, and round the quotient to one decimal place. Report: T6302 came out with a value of 1.8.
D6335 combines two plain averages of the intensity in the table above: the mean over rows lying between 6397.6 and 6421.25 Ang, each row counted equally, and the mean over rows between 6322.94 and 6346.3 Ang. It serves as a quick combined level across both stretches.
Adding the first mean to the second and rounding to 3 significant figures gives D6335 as 25.3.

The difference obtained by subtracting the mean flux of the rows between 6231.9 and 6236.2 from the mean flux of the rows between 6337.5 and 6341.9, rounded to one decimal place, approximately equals 0.4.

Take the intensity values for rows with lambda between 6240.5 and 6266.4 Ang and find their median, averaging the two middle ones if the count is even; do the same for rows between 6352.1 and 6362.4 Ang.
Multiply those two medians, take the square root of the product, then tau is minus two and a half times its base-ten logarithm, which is -2.70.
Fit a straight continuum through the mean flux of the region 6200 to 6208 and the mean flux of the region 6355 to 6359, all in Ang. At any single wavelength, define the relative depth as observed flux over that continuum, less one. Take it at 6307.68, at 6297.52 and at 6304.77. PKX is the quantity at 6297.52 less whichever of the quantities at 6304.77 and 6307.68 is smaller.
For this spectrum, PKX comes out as -0.002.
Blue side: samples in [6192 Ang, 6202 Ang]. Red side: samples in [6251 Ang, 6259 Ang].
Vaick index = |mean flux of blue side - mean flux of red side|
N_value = 1.0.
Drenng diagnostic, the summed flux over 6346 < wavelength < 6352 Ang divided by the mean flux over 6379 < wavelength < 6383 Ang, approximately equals 3.9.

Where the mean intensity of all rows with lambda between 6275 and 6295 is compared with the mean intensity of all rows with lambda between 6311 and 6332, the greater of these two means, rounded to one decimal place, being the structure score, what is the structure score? 12.7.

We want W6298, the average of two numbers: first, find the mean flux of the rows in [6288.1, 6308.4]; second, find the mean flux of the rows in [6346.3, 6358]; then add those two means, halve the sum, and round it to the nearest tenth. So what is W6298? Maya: 12.6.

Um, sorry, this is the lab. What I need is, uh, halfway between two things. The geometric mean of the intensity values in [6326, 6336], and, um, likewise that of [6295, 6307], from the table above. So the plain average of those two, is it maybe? 12.4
